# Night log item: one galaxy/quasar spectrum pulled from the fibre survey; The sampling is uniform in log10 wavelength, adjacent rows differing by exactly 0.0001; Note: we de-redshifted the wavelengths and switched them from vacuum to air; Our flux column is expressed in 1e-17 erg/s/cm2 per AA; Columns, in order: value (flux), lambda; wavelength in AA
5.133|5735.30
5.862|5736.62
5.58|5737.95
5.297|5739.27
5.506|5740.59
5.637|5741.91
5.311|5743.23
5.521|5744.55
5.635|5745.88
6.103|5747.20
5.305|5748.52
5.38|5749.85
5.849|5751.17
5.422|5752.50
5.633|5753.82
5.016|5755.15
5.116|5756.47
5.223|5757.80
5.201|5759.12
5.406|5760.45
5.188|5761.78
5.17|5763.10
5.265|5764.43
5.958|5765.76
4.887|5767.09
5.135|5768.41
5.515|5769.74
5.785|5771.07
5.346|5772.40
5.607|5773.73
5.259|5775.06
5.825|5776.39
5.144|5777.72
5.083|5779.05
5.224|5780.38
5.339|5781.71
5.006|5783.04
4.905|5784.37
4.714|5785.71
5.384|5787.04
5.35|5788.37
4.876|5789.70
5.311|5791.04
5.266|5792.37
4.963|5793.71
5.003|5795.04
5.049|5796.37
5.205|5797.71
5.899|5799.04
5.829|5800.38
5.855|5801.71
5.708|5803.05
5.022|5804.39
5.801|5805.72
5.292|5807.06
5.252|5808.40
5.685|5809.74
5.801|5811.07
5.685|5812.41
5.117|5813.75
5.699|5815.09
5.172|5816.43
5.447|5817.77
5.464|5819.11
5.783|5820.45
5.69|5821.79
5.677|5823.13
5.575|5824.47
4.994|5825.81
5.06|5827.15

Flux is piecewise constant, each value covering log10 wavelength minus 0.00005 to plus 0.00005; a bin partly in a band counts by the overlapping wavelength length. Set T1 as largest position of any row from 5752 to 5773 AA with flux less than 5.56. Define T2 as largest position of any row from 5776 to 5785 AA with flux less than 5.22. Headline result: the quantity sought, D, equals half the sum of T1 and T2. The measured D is 5778.4 AA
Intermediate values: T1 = 5772.40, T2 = 5784.37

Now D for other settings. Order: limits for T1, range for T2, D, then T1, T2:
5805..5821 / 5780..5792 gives 5804.4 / 5819.11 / 5789.70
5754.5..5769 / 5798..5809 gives 5786.4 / 5768.41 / 5804.39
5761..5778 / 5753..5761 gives 5768.4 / 5777.72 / 5759.12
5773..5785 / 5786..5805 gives 5794.4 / 5784.37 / 5804.39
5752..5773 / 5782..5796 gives 5783.7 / 5772.40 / 5795.04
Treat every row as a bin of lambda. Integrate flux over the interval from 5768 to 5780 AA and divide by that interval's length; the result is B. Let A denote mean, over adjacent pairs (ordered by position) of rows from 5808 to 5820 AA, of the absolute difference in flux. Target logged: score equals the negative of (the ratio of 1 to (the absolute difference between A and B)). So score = -0.197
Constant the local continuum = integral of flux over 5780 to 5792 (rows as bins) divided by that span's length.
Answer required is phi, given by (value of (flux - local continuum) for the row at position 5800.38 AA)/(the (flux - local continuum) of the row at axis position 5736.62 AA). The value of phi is 1.0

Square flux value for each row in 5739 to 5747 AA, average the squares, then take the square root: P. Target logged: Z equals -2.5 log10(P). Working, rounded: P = 5.49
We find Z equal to -1.85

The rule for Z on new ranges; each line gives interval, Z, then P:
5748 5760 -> -1.82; 5.36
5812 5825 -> -1.86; 5.54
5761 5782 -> -1.82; 5.37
